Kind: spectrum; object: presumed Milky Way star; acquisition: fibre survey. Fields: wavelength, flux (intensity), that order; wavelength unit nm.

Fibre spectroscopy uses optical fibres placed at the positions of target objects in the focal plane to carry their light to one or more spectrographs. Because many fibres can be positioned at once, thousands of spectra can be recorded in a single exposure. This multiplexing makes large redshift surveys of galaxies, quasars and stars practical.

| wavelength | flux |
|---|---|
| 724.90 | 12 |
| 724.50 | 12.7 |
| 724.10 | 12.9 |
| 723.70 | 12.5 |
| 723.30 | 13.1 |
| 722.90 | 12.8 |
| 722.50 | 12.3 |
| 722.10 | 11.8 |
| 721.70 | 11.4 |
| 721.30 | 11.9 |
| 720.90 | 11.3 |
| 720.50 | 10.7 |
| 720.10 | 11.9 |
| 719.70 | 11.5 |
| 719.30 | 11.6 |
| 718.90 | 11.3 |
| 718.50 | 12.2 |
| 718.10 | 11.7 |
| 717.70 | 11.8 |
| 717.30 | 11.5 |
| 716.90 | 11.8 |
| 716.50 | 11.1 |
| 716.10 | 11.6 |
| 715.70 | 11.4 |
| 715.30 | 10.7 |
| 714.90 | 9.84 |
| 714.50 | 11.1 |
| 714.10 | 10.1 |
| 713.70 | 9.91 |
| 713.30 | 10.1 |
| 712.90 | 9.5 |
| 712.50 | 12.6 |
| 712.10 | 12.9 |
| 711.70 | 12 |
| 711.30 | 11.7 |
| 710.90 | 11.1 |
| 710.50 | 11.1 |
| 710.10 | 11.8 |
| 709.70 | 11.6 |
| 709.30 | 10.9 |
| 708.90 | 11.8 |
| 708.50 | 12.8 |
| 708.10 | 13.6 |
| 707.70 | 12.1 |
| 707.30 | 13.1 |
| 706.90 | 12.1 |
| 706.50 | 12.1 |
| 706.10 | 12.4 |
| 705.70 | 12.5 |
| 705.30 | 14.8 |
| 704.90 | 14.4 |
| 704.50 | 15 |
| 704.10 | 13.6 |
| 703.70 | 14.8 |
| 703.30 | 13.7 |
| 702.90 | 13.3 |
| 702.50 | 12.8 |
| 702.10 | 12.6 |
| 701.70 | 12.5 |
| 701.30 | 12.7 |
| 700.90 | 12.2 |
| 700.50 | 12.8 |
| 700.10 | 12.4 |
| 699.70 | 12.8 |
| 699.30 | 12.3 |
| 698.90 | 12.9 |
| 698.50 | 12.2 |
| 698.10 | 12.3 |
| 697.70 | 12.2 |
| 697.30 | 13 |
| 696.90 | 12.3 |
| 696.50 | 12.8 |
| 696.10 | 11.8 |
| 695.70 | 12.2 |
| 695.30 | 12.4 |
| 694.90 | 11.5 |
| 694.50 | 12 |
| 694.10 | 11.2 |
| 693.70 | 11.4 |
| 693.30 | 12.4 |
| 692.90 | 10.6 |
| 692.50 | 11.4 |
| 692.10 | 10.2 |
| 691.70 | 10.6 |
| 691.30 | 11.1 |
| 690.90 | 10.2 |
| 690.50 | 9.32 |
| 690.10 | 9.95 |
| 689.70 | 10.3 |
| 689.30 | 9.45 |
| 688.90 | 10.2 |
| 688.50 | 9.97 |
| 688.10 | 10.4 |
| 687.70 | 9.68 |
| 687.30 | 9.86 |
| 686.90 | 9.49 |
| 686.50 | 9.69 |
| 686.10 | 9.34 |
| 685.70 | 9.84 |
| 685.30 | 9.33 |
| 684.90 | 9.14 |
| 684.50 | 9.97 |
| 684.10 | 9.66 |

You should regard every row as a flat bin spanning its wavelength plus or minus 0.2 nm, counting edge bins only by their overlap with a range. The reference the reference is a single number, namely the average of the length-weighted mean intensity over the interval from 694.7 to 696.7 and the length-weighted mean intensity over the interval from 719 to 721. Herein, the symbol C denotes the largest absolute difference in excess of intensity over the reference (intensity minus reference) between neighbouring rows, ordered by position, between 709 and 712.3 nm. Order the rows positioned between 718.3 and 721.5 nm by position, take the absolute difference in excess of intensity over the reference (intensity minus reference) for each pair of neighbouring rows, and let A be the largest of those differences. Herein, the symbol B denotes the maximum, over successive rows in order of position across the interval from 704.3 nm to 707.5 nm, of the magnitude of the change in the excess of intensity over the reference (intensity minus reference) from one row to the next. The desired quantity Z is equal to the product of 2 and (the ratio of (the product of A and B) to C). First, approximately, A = 1.20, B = 2.3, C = 0.90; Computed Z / 6.1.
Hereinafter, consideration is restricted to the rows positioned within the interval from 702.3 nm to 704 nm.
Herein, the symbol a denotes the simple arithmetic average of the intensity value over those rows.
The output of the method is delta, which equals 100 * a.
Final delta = 1365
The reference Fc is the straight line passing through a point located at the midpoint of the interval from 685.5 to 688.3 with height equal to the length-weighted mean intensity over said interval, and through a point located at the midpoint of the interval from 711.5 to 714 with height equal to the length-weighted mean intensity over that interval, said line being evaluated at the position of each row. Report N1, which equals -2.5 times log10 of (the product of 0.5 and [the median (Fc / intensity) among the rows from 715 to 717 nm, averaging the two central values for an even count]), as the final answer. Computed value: 0.76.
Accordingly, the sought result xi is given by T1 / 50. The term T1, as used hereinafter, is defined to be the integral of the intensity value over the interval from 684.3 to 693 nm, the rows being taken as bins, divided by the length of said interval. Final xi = 0.200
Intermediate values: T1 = 9.99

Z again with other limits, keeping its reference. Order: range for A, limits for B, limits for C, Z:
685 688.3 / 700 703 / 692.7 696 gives 0.5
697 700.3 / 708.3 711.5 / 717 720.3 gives 1.8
